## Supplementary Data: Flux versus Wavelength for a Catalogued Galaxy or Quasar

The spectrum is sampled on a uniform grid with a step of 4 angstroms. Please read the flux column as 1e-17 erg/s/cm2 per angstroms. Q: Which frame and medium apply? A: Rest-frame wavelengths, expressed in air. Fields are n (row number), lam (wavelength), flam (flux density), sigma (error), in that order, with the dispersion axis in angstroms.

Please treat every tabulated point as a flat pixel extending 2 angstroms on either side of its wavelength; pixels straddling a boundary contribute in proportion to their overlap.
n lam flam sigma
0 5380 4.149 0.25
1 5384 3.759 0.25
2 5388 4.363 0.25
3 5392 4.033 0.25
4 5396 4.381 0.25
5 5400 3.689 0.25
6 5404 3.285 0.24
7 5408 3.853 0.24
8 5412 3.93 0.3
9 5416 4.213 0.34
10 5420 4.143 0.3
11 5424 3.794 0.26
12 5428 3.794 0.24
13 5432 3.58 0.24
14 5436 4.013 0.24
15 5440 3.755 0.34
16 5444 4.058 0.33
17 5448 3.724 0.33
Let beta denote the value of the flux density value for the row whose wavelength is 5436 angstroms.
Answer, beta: 4.013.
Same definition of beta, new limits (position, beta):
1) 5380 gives 4.149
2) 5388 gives 4.363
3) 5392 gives 4.033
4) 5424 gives 3.794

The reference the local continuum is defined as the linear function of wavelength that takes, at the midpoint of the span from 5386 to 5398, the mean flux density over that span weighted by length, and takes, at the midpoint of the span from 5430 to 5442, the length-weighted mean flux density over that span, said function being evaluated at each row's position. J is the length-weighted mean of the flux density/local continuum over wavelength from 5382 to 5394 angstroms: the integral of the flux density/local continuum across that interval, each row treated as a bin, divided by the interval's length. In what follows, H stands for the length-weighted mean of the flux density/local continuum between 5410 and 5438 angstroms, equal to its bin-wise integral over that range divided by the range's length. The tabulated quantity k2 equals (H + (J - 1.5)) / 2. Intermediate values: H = 1.00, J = 0.94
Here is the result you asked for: 0.22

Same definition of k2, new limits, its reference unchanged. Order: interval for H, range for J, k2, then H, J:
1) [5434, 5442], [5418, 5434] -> 0.26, 1.03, 0.98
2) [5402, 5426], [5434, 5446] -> 0.26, 0.96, 1.05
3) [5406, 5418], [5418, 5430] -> 0.24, 0.99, 1.00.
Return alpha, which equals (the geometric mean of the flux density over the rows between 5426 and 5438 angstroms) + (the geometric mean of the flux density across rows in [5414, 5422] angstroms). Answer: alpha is 7.97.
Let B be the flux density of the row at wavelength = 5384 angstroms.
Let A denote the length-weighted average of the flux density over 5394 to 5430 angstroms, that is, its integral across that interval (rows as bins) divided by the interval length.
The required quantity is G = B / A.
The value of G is 0.96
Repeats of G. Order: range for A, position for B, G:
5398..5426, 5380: 1.08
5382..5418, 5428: 0.96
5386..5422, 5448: 0.93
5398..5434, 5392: 1.06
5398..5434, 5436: 1.05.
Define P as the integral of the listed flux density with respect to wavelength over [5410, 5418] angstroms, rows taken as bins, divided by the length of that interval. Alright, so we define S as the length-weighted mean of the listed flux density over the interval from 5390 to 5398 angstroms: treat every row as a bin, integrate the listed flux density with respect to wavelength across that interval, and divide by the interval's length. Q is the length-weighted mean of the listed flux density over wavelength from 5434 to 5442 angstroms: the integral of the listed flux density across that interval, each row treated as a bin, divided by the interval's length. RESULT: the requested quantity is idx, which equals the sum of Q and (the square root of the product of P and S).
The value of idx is 8.02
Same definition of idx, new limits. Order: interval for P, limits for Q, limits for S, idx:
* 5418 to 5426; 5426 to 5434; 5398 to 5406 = 7.41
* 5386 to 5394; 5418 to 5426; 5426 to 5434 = 7.90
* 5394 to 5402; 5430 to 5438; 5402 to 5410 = 7.59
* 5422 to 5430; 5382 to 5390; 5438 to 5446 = 7.91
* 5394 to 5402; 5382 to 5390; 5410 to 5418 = 8.11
